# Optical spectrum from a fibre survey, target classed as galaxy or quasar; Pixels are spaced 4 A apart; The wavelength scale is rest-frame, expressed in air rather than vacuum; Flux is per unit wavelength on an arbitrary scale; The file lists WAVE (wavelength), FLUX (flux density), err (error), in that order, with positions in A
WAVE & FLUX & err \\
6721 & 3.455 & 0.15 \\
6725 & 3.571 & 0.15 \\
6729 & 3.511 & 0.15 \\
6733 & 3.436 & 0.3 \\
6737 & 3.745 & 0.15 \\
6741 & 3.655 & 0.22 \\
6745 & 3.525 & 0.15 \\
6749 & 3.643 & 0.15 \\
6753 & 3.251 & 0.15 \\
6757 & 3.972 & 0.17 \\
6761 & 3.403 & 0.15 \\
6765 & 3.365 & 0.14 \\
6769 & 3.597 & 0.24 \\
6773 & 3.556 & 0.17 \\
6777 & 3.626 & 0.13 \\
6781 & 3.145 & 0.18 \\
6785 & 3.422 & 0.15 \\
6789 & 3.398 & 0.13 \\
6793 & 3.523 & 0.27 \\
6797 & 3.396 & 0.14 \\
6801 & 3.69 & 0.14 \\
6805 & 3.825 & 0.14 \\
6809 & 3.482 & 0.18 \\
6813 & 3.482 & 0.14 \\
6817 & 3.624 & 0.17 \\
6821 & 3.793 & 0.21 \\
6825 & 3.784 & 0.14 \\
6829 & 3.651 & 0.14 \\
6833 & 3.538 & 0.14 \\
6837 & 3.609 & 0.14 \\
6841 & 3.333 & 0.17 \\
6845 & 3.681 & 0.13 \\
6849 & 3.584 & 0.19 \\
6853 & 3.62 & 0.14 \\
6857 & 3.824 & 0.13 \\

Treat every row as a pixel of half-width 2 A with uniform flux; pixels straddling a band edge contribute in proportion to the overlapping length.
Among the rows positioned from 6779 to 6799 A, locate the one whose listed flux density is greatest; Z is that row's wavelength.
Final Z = 6793 A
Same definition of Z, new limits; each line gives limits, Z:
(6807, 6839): 6821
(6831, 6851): 6845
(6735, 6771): 6757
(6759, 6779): 6777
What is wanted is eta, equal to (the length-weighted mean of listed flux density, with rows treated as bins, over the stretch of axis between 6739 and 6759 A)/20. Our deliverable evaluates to 0.180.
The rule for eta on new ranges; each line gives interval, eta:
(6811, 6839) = 0.182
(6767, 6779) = 0.180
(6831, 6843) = 0.175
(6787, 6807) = 0.178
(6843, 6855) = 0.181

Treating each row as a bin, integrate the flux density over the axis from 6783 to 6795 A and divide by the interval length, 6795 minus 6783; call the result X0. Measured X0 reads 3.45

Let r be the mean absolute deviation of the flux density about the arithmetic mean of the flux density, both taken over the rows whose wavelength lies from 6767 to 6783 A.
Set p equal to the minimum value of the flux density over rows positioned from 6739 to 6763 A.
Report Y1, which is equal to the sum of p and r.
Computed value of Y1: 3.42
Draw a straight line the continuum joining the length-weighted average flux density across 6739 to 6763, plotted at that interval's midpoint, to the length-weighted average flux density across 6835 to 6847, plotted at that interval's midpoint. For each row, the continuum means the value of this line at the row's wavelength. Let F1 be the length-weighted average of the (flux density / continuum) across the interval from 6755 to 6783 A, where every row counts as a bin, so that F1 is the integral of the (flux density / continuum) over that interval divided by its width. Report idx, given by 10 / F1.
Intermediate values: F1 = 0.987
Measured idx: 10.1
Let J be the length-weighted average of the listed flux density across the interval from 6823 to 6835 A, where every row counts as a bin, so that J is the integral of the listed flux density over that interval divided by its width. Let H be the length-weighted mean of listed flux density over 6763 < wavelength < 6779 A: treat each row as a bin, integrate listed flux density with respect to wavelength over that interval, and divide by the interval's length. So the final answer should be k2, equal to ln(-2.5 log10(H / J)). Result -3.3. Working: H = 3.54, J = 3.66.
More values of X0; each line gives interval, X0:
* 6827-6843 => 3.53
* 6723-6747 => 3.57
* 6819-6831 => 3.74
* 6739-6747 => 3.59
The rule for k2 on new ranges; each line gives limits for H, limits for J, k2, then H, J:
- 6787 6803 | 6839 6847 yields -6.4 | 3.50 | 3.51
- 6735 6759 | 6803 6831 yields -4.7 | 3.63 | 3.66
